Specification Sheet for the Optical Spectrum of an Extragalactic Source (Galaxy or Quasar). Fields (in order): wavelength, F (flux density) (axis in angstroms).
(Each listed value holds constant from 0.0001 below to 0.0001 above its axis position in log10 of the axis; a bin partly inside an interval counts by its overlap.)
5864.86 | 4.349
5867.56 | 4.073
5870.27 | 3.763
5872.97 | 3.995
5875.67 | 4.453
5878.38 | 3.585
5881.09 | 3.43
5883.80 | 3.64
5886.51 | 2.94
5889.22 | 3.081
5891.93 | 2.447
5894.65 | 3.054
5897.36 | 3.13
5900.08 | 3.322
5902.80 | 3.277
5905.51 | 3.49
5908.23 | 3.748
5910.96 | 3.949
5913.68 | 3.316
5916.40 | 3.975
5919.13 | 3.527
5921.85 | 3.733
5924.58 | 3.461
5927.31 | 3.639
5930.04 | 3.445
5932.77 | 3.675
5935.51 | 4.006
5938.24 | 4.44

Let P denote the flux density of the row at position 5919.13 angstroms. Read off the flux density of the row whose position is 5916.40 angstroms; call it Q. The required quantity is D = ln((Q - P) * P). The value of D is 0.5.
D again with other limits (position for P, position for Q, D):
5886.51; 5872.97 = 1.1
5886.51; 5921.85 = 0.8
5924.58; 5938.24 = 1.2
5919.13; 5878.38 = -1.6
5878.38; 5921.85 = -0.6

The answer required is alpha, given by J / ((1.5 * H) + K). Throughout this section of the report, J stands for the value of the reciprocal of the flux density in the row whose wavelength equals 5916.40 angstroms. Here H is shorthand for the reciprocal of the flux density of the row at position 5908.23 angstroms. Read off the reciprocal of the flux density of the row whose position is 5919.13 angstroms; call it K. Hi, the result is 0.368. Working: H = 0.267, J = 0.252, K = 0.284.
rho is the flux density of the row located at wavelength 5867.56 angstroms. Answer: 4.073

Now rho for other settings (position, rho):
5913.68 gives 3.316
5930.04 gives 3.445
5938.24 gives 4.44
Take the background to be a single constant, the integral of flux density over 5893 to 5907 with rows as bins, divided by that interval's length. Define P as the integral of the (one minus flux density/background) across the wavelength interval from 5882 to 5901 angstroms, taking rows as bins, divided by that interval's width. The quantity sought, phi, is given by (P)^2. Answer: 0.002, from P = 0.05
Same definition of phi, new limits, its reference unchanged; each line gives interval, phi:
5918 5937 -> 0.016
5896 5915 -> 0.005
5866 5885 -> 0.036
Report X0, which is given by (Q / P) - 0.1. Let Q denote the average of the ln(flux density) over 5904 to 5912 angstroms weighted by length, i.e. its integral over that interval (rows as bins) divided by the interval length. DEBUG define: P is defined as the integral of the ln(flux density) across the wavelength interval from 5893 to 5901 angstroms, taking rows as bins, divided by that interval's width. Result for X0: 1.05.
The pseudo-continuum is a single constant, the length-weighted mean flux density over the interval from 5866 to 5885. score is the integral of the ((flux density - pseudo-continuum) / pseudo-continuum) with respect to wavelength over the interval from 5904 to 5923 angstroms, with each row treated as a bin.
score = -0.9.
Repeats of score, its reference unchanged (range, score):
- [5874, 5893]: -2.3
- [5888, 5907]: -3.6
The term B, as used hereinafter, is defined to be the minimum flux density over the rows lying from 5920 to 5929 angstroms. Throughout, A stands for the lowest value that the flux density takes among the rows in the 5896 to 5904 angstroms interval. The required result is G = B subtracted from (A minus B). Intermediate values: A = 3.13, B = 3.461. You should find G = -3.79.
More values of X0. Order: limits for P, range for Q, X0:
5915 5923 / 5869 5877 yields 0.96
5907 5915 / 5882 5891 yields 0.79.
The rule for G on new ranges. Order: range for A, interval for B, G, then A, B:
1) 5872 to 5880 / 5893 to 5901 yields -2.52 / 3.585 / 3.054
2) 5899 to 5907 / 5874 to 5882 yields -3.58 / 3.277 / 3.43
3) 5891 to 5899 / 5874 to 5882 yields -4.41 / 2.447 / 3.43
